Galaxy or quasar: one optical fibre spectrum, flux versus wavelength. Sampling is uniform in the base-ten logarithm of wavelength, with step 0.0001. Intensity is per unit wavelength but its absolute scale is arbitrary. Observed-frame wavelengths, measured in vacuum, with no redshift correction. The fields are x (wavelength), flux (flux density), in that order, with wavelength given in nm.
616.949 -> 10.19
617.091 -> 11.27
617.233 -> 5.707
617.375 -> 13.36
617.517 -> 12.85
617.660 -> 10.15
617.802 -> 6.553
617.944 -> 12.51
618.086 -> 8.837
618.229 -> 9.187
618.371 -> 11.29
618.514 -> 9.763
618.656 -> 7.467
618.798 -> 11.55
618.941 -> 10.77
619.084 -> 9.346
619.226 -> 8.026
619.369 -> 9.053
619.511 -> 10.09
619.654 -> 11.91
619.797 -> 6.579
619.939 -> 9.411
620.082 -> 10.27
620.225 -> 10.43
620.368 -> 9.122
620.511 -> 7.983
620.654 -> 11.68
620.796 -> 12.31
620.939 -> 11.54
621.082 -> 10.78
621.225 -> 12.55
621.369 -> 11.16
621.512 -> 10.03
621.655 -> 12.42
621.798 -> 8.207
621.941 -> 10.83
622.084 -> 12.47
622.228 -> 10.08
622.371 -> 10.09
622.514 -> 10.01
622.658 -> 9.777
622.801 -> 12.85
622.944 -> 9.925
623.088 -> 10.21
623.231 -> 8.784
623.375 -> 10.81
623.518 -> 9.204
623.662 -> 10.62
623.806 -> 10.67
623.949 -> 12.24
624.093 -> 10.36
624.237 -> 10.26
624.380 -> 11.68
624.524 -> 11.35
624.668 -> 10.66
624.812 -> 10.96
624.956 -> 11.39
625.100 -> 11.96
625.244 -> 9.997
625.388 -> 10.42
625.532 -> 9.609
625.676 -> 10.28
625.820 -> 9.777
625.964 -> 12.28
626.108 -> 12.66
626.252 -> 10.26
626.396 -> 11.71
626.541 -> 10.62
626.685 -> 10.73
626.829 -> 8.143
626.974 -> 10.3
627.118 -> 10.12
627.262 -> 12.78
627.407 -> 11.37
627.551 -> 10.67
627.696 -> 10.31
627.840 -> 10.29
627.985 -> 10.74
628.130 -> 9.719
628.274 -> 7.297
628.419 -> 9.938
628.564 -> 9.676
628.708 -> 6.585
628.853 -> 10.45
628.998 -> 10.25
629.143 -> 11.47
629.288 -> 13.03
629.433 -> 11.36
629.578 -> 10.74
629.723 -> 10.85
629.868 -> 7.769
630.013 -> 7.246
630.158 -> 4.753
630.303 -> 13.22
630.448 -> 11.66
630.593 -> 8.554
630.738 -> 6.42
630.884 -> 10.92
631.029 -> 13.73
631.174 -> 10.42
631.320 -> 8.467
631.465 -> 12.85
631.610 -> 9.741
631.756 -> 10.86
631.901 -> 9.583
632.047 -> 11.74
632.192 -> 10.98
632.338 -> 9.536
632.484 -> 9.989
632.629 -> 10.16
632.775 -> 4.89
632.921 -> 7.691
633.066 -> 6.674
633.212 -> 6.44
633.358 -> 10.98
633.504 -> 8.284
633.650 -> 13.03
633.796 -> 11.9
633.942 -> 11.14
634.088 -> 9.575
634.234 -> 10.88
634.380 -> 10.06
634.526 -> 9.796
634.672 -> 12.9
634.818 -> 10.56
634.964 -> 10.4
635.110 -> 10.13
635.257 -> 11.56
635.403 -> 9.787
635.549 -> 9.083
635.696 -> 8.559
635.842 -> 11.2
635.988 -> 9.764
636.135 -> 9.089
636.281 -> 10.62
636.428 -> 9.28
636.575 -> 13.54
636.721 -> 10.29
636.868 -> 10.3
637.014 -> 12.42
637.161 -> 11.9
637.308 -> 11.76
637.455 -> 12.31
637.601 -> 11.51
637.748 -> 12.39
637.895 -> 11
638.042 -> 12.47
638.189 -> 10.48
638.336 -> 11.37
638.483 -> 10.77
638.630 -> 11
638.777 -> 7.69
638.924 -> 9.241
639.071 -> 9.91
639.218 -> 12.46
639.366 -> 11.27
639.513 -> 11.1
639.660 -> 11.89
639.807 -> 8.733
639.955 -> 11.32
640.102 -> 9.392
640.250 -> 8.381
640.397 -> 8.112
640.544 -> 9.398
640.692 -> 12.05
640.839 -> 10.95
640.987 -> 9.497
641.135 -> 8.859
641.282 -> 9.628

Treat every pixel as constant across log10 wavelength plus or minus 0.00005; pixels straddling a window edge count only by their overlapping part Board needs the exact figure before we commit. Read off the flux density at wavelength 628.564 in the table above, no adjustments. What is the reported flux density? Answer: 9.676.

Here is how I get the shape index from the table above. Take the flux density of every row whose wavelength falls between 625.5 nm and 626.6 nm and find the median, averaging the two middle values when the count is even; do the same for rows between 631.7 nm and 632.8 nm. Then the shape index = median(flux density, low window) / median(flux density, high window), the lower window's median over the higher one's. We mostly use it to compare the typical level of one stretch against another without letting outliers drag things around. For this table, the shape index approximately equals 1.04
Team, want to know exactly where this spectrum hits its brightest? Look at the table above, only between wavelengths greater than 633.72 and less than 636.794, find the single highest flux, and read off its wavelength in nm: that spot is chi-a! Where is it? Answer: 636.575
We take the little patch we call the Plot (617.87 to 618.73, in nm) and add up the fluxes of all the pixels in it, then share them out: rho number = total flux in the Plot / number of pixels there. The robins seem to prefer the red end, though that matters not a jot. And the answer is 9.8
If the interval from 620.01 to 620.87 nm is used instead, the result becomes 10.3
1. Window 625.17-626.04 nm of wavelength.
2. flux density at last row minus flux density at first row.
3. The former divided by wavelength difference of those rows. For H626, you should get 3.2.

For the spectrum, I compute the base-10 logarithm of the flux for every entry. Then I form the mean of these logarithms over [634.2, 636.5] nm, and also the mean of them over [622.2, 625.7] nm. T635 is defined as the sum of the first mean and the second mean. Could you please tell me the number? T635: 2.03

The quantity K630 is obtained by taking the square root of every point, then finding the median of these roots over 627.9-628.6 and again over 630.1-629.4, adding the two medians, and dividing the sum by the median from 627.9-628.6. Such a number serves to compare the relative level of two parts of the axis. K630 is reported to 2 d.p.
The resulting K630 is 2.05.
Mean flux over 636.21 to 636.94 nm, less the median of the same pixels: 0.5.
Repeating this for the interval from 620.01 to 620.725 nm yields -0.4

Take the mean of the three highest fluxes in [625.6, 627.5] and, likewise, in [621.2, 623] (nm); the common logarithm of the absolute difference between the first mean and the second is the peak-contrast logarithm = -1.30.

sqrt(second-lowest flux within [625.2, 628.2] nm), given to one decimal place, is 3.1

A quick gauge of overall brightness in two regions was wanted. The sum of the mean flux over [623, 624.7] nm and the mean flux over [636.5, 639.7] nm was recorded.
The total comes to 21.8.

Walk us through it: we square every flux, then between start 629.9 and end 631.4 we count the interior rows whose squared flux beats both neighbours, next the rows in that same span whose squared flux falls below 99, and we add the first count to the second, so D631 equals 7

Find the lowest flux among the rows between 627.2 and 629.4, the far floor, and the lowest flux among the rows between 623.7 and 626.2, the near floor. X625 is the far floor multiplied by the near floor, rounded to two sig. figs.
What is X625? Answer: 63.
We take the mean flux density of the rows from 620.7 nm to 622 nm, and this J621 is 11.1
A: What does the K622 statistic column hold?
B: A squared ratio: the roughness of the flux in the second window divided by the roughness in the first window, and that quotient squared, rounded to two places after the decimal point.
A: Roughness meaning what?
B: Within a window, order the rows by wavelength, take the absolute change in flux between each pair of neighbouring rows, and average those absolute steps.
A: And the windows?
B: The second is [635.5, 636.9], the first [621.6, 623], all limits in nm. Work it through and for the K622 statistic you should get 0.83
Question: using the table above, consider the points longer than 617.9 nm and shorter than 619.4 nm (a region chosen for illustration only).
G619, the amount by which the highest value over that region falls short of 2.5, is -10.0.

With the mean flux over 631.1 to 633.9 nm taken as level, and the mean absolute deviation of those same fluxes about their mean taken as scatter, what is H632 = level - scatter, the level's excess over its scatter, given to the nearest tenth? 8.0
